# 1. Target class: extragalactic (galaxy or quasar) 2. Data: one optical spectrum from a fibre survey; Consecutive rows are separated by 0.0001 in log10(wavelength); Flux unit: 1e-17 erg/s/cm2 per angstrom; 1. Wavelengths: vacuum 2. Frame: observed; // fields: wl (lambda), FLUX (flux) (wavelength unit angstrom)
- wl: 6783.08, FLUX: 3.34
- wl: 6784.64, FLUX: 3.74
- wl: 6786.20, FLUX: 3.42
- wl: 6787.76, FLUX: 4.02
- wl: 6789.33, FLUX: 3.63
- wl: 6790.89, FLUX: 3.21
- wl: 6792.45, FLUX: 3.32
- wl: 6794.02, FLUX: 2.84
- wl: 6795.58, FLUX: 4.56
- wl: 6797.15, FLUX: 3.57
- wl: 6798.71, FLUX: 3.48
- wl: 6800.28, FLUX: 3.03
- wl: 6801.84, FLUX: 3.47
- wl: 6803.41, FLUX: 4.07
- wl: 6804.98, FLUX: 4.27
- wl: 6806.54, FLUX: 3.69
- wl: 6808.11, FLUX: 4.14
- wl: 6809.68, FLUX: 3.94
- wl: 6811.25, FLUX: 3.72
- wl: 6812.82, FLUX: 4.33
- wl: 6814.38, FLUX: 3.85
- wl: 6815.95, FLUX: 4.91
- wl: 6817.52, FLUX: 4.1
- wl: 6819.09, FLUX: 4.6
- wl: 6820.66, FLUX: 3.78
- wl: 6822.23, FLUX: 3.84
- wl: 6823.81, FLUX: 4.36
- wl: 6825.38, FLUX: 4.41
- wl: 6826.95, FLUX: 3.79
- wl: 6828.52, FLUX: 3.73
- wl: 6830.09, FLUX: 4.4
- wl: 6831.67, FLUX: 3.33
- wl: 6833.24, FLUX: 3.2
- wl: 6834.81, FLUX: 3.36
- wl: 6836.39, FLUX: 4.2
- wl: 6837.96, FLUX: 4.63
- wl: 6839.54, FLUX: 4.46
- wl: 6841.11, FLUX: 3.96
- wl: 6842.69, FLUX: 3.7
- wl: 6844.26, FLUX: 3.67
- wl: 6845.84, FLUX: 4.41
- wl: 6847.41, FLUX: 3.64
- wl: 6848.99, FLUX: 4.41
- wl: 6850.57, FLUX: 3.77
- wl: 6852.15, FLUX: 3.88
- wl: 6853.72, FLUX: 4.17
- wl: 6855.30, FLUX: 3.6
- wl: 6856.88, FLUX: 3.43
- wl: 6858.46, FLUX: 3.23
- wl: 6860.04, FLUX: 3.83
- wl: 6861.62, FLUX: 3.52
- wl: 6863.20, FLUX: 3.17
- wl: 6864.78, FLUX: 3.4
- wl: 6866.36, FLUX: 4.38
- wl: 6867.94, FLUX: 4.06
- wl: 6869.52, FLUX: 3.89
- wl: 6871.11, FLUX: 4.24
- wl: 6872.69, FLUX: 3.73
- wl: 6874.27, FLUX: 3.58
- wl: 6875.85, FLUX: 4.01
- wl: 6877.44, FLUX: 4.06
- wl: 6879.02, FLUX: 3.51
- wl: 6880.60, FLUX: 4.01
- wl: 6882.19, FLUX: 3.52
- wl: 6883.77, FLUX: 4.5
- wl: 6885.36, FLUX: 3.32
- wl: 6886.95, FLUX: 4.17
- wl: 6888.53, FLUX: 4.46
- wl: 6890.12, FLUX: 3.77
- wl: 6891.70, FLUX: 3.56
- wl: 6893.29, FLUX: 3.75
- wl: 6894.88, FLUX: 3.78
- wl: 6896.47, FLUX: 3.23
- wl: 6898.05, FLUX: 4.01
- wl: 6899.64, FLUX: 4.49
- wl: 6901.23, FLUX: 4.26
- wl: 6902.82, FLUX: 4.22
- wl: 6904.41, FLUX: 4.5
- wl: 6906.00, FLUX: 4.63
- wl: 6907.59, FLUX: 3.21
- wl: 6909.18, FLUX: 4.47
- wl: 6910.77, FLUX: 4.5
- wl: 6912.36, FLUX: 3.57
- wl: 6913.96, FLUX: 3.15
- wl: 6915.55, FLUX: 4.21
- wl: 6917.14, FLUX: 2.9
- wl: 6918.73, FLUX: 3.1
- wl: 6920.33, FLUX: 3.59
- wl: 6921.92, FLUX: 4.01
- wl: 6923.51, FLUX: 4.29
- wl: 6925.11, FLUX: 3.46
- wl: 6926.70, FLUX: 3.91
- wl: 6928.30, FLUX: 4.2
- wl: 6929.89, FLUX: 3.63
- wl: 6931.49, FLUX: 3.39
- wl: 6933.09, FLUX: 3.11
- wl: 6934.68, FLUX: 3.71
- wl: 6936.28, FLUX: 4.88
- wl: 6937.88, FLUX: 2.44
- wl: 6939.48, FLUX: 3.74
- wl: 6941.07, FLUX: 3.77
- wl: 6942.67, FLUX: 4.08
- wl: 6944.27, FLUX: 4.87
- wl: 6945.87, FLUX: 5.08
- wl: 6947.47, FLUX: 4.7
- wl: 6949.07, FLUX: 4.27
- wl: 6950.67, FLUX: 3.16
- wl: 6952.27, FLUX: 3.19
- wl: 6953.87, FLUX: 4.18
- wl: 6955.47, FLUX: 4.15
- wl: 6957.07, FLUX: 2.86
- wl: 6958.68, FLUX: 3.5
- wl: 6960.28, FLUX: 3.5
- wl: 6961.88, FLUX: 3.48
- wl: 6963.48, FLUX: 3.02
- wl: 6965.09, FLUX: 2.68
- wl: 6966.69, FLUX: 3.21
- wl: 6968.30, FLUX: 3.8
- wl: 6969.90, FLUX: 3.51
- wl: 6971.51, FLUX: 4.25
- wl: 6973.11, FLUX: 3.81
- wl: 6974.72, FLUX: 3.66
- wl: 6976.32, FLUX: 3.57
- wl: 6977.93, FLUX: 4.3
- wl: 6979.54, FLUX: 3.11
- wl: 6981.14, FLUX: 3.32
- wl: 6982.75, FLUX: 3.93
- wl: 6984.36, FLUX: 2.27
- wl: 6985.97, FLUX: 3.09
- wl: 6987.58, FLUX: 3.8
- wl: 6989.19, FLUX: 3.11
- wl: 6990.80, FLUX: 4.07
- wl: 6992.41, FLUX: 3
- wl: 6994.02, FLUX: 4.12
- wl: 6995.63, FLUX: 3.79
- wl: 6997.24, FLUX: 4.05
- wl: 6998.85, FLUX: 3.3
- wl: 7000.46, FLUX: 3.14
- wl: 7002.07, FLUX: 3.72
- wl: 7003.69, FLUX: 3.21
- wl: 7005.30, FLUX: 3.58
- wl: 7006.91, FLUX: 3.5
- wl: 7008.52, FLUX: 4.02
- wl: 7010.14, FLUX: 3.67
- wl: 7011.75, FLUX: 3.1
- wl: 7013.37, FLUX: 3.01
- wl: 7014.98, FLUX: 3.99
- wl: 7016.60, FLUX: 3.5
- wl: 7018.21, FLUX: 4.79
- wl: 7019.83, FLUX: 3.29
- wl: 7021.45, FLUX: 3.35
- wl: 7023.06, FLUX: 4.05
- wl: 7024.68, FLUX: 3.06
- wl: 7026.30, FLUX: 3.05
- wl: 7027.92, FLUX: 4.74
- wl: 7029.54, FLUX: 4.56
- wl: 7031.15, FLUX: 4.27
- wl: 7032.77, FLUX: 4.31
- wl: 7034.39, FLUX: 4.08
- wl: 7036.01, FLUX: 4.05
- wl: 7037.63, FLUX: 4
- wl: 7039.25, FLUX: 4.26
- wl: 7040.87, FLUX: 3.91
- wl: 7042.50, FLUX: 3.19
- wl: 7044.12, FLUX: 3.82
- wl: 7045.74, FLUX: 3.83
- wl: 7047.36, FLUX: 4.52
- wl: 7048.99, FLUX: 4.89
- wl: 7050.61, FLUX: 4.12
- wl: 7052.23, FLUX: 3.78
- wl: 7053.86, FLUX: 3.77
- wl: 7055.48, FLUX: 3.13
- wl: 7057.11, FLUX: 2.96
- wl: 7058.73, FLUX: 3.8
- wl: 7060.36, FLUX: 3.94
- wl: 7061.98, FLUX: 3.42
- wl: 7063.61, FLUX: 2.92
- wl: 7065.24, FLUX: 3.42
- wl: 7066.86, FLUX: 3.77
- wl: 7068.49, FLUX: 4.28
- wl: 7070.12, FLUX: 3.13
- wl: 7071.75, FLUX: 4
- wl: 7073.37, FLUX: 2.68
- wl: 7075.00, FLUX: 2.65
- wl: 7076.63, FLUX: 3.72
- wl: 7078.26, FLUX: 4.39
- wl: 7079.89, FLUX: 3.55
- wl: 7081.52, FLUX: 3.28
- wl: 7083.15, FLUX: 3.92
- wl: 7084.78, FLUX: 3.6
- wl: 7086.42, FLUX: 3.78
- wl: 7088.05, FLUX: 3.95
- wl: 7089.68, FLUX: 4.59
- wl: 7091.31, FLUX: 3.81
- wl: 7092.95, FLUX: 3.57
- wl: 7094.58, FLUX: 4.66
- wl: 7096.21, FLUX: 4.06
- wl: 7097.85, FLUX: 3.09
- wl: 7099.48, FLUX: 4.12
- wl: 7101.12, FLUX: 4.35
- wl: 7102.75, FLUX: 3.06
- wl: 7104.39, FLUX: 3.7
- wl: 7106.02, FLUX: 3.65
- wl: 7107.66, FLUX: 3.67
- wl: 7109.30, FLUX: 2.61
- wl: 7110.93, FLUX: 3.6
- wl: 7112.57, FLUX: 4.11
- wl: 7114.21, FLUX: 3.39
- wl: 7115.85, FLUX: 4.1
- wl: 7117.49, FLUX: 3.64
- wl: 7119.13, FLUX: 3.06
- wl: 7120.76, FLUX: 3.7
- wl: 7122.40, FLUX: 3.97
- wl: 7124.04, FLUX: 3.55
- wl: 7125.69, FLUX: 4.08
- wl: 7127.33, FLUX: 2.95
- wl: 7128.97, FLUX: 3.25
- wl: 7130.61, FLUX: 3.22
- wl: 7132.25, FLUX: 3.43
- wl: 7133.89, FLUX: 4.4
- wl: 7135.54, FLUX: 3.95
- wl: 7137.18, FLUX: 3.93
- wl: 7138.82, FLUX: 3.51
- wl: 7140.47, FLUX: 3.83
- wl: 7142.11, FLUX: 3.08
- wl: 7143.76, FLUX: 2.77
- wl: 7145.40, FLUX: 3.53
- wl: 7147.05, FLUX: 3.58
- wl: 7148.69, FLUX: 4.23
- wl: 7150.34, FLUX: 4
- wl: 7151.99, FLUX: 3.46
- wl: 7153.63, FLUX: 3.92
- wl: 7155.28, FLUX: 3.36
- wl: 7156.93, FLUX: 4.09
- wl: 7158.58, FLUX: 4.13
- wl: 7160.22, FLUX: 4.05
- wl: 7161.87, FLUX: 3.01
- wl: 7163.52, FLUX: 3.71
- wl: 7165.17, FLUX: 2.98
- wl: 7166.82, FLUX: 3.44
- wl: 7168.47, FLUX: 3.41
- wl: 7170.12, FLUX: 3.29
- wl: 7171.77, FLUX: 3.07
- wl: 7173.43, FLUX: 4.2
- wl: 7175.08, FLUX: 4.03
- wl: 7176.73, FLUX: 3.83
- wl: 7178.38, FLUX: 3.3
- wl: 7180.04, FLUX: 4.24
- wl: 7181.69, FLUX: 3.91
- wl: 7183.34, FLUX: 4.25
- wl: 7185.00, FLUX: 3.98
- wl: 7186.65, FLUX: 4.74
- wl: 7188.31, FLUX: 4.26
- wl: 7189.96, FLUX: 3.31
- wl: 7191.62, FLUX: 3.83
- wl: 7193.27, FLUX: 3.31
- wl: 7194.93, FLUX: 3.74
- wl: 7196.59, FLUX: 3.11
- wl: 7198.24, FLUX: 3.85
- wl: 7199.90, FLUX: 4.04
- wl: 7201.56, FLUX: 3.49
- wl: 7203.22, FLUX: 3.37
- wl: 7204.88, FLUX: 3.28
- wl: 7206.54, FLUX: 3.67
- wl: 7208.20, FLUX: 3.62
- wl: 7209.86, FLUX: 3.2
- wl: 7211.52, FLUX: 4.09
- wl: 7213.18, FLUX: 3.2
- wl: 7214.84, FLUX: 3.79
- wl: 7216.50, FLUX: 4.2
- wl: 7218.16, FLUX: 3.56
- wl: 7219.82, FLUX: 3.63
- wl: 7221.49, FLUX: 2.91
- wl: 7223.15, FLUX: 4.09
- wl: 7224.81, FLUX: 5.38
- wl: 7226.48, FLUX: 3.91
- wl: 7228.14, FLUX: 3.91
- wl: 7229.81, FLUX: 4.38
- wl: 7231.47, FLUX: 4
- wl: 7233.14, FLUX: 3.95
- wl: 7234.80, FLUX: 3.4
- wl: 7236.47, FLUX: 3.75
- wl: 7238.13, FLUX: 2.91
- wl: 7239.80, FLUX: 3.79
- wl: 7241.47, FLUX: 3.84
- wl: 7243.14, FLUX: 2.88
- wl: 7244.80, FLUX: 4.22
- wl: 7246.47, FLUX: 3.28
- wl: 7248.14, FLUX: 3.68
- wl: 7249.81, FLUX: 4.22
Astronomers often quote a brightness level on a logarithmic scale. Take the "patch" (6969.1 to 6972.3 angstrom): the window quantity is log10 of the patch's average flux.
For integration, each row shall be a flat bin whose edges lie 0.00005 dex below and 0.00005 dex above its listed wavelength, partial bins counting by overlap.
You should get 0.59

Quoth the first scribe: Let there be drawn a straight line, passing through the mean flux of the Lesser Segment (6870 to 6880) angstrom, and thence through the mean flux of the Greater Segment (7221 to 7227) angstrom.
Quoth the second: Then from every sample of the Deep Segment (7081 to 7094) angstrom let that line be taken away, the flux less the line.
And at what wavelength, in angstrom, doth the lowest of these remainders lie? 7081.52 angstrom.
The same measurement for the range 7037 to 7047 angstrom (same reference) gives 7042.50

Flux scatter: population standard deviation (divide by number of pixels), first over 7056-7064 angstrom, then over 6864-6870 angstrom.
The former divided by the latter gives 1.18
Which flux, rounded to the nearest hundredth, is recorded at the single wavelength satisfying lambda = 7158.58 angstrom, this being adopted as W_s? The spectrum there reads 4.13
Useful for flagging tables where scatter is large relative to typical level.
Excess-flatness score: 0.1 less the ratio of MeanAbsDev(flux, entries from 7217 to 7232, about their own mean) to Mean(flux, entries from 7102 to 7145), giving -0.02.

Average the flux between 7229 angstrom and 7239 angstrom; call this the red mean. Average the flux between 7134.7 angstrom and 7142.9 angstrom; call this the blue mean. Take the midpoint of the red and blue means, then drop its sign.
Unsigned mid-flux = 3.7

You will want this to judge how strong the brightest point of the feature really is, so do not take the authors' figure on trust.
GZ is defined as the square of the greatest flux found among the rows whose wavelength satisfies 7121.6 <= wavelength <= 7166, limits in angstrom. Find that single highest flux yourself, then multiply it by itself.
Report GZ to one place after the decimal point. 19.4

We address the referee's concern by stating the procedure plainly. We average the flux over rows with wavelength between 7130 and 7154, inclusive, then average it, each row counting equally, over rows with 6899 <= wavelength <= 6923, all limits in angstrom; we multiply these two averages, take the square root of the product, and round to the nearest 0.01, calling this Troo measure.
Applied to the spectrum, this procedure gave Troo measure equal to 3.79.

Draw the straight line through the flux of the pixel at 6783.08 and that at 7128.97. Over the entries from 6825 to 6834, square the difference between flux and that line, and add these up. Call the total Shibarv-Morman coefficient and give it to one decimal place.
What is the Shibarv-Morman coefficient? 2.7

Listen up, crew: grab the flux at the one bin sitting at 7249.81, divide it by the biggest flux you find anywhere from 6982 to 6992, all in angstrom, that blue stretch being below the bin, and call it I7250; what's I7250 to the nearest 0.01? 1.04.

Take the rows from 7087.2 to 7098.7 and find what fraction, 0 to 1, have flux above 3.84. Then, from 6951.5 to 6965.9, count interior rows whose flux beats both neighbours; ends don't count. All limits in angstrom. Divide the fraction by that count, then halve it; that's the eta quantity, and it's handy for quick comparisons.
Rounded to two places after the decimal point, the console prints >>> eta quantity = 0.29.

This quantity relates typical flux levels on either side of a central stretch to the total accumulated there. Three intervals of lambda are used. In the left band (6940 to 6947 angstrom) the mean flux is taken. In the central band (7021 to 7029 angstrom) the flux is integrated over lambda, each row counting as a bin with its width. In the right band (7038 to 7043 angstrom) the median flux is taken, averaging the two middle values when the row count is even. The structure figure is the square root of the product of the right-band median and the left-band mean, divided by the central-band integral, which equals 0.141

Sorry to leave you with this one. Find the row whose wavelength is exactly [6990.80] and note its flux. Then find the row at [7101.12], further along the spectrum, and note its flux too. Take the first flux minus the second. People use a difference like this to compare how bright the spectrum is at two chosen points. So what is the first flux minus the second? -0.28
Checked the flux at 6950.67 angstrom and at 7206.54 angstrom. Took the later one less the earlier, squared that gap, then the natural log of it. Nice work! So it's -1.3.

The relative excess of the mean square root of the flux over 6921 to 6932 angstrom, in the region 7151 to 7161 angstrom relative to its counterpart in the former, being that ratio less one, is -0.001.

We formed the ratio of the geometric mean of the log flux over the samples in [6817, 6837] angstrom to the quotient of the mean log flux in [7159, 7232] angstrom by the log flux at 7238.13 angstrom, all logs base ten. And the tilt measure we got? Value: 0.48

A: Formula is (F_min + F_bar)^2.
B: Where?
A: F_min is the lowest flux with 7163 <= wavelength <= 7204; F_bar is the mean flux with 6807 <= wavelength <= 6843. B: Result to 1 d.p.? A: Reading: 49.2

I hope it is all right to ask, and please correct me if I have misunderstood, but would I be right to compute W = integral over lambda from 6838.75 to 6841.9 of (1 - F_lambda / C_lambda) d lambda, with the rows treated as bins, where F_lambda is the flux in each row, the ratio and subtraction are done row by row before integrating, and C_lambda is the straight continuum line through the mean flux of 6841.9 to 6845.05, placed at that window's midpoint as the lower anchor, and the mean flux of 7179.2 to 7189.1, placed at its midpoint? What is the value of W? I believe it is -0.5 angstrom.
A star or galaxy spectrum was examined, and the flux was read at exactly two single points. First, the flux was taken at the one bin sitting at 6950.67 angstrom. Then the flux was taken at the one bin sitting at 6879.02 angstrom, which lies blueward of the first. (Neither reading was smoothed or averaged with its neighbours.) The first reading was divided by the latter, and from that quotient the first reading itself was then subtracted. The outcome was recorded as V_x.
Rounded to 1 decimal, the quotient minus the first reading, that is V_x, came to -2.3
